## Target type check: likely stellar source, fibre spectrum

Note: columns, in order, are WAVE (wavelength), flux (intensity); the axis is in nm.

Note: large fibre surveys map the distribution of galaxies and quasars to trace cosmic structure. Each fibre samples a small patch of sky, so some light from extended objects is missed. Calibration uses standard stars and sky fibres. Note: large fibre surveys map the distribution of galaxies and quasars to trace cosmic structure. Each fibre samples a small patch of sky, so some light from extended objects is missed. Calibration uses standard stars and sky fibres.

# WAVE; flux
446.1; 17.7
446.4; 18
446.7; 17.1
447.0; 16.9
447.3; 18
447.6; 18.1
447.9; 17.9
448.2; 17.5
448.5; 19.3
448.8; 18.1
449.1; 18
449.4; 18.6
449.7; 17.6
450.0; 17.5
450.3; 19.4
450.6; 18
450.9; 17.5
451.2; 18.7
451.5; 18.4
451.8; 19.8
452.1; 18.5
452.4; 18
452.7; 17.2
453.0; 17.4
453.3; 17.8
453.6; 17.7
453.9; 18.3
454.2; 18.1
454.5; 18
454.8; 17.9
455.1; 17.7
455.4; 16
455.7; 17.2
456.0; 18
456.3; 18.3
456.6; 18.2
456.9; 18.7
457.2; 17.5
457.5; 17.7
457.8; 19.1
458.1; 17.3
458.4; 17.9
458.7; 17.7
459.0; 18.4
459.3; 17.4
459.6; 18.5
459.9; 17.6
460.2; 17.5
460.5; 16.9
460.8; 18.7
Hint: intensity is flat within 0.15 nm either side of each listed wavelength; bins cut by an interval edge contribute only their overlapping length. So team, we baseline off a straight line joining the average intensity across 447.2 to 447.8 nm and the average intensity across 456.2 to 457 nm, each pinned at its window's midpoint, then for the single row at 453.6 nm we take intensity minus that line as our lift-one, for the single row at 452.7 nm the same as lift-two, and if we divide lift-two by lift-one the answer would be 1.8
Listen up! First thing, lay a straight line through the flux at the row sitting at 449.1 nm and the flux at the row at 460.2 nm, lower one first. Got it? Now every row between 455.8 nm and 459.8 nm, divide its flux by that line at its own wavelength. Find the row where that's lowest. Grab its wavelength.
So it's 458.1 nm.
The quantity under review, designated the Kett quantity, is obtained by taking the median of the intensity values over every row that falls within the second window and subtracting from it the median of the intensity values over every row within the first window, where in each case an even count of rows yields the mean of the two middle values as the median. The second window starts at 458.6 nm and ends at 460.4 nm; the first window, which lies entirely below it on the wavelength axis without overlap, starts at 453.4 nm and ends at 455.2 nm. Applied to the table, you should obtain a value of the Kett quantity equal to -0.3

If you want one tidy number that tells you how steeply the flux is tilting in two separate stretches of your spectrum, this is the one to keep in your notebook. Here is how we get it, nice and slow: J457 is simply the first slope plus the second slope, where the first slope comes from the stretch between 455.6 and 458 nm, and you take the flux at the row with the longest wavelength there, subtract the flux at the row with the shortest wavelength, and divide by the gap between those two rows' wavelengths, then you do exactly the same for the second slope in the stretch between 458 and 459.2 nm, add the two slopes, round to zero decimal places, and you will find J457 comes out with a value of 2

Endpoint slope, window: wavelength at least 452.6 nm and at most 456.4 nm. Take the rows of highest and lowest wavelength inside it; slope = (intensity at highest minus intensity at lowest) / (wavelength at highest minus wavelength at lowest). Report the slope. 0.31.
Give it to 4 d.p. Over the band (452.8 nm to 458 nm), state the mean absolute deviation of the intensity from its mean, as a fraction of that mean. 0.0255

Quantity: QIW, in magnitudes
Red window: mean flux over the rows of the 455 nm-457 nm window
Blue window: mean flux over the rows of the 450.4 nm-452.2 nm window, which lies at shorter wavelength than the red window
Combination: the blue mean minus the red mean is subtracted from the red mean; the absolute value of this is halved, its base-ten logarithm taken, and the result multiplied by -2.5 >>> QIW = -2.32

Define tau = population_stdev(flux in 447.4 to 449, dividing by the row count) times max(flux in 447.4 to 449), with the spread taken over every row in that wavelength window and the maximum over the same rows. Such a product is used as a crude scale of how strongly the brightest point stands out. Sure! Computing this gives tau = 12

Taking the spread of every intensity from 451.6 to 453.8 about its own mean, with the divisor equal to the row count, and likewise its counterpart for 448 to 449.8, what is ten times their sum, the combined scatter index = 14.3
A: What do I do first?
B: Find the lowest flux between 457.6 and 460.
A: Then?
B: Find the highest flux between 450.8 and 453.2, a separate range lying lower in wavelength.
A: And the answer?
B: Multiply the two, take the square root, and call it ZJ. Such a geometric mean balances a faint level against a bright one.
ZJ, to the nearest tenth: 18.5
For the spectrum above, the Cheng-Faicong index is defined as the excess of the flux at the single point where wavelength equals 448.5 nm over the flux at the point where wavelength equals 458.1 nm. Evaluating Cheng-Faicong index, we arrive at 2.0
